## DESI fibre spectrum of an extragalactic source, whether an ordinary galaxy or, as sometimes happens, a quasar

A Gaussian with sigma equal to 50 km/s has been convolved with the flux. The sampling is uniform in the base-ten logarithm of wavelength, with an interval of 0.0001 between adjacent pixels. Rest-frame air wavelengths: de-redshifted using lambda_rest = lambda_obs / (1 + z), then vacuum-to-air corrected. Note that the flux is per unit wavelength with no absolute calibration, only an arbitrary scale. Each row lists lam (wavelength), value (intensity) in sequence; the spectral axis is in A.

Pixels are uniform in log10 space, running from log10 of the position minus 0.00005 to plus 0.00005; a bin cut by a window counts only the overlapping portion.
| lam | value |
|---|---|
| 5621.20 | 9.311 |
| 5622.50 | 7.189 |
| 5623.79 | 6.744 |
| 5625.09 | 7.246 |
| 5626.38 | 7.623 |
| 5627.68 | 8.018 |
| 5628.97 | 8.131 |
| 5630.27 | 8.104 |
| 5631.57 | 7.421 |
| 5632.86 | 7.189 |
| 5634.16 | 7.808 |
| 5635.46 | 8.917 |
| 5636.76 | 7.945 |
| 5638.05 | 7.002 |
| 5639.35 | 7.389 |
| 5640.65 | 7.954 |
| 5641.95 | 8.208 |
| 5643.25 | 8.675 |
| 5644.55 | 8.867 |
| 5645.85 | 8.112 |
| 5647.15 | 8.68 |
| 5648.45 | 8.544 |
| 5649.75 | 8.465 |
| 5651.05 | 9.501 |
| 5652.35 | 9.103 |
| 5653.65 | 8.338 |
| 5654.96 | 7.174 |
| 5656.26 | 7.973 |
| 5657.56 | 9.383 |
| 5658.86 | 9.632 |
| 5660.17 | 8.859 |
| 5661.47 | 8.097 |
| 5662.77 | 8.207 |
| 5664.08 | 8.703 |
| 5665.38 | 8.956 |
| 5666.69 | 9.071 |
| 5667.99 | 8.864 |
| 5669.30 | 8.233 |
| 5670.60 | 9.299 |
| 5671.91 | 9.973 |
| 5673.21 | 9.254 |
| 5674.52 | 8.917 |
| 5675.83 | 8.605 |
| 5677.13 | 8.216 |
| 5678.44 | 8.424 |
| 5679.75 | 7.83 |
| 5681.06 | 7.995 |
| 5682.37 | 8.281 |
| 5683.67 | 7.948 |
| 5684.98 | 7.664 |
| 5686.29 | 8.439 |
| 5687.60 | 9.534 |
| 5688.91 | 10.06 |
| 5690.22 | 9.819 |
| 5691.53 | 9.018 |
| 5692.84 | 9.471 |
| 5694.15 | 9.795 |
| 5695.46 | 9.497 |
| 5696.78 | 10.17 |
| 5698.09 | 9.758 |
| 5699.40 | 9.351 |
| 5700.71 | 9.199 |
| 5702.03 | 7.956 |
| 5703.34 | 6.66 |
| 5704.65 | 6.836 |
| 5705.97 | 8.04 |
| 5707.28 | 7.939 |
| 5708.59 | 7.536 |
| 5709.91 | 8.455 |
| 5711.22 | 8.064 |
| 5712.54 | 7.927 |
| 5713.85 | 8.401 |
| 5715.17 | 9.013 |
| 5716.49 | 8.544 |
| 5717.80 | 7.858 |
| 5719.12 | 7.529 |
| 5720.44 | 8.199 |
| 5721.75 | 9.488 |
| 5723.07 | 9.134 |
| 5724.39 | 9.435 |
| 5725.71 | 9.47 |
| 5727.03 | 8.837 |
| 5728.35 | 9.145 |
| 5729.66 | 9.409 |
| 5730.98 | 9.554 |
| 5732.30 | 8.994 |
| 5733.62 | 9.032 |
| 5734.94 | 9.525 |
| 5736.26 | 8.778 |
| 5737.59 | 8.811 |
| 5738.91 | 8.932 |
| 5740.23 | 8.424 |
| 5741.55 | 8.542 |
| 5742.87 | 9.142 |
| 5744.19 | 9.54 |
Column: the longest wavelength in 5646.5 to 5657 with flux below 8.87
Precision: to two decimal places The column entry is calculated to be 5656.26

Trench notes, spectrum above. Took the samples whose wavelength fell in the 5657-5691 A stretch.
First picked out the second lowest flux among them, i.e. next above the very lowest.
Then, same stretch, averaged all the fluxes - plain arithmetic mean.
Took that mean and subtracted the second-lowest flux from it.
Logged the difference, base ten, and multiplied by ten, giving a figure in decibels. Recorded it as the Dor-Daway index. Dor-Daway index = 0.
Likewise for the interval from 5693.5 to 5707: 3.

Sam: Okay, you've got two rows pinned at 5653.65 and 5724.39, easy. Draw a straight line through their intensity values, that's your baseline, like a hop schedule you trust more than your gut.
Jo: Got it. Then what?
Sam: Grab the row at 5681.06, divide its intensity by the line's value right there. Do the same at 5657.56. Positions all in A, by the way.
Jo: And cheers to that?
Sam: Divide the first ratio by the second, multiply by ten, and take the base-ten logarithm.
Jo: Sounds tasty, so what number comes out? 0.91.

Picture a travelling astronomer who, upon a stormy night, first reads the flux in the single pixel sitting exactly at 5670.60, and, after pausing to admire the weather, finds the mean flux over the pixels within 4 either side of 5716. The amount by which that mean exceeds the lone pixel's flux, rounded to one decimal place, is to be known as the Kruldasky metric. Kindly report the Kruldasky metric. -1.1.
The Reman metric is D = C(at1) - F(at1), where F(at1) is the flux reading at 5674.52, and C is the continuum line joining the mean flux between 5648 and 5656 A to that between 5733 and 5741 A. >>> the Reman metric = -0.3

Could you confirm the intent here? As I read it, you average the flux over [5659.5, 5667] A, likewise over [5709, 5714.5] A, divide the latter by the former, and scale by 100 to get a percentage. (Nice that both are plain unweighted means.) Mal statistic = 95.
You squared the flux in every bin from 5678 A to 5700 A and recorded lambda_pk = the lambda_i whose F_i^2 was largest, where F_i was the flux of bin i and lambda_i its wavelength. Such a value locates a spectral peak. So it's 5696.78 A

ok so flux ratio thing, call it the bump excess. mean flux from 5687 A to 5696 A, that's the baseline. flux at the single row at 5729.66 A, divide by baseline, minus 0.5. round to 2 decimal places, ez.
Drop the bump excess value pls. 0.48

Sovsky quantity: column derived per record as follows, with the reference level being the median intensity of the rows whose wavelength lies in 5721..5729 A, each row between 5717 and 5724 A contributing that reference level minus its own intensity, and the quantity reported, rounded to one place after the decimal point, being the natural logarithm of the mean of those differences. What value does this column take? -0.2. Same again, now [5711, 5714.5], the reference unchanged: 0.1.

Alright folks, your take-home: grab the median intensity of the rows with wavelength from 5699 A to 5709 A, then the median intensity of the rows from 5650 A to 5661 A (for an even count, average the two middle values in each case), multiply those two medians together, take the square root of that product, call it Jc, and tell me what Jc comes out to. 8.45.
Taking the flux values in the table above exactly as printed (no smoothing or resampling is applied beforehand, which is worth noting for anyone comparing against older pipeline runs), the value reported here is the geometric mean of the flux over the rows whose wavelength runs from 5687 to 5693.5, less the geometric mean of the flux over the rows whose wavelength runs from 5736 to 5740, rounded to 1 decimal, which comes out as 0.7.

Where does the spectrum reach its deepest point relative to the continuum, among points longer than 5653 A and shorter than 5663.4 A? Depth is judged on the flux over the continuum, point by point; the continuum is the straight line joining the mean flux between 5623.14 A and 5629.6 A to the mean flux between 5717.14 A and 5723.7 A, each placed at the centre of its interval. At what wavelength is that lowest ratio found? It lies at 5654.96 A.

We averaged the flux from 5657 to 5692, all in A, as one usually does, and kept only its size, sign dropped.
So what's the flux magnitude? 8.79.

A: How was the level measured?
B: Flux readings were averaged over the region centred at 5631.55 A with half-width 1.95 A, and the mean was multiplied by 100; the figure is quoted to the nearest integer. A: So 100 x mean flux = 757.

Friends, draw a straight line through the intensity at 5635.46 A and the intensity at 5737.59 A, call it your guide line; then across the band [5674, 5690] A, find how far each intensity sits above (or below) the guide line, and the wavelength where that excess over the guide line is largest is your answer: 5688.91 A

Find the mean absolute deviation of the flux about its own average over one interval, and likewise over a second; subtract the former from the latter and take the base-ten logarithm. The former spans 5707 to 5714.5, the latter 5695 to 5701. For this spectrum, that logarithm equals -1.37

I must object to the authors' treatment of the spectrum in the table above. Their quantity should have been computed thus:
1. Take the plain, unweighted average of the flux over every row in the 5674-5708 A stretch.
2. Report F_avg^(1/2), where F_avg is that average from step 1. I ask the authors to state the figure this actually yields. 2.94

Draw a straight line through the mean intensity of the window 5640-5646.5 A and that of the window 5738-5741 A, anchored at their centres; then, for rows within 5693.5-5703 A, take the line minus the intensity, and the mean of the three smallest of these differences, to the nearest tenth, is -1.4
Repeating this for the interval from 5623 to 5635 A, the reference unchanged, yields 0.2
